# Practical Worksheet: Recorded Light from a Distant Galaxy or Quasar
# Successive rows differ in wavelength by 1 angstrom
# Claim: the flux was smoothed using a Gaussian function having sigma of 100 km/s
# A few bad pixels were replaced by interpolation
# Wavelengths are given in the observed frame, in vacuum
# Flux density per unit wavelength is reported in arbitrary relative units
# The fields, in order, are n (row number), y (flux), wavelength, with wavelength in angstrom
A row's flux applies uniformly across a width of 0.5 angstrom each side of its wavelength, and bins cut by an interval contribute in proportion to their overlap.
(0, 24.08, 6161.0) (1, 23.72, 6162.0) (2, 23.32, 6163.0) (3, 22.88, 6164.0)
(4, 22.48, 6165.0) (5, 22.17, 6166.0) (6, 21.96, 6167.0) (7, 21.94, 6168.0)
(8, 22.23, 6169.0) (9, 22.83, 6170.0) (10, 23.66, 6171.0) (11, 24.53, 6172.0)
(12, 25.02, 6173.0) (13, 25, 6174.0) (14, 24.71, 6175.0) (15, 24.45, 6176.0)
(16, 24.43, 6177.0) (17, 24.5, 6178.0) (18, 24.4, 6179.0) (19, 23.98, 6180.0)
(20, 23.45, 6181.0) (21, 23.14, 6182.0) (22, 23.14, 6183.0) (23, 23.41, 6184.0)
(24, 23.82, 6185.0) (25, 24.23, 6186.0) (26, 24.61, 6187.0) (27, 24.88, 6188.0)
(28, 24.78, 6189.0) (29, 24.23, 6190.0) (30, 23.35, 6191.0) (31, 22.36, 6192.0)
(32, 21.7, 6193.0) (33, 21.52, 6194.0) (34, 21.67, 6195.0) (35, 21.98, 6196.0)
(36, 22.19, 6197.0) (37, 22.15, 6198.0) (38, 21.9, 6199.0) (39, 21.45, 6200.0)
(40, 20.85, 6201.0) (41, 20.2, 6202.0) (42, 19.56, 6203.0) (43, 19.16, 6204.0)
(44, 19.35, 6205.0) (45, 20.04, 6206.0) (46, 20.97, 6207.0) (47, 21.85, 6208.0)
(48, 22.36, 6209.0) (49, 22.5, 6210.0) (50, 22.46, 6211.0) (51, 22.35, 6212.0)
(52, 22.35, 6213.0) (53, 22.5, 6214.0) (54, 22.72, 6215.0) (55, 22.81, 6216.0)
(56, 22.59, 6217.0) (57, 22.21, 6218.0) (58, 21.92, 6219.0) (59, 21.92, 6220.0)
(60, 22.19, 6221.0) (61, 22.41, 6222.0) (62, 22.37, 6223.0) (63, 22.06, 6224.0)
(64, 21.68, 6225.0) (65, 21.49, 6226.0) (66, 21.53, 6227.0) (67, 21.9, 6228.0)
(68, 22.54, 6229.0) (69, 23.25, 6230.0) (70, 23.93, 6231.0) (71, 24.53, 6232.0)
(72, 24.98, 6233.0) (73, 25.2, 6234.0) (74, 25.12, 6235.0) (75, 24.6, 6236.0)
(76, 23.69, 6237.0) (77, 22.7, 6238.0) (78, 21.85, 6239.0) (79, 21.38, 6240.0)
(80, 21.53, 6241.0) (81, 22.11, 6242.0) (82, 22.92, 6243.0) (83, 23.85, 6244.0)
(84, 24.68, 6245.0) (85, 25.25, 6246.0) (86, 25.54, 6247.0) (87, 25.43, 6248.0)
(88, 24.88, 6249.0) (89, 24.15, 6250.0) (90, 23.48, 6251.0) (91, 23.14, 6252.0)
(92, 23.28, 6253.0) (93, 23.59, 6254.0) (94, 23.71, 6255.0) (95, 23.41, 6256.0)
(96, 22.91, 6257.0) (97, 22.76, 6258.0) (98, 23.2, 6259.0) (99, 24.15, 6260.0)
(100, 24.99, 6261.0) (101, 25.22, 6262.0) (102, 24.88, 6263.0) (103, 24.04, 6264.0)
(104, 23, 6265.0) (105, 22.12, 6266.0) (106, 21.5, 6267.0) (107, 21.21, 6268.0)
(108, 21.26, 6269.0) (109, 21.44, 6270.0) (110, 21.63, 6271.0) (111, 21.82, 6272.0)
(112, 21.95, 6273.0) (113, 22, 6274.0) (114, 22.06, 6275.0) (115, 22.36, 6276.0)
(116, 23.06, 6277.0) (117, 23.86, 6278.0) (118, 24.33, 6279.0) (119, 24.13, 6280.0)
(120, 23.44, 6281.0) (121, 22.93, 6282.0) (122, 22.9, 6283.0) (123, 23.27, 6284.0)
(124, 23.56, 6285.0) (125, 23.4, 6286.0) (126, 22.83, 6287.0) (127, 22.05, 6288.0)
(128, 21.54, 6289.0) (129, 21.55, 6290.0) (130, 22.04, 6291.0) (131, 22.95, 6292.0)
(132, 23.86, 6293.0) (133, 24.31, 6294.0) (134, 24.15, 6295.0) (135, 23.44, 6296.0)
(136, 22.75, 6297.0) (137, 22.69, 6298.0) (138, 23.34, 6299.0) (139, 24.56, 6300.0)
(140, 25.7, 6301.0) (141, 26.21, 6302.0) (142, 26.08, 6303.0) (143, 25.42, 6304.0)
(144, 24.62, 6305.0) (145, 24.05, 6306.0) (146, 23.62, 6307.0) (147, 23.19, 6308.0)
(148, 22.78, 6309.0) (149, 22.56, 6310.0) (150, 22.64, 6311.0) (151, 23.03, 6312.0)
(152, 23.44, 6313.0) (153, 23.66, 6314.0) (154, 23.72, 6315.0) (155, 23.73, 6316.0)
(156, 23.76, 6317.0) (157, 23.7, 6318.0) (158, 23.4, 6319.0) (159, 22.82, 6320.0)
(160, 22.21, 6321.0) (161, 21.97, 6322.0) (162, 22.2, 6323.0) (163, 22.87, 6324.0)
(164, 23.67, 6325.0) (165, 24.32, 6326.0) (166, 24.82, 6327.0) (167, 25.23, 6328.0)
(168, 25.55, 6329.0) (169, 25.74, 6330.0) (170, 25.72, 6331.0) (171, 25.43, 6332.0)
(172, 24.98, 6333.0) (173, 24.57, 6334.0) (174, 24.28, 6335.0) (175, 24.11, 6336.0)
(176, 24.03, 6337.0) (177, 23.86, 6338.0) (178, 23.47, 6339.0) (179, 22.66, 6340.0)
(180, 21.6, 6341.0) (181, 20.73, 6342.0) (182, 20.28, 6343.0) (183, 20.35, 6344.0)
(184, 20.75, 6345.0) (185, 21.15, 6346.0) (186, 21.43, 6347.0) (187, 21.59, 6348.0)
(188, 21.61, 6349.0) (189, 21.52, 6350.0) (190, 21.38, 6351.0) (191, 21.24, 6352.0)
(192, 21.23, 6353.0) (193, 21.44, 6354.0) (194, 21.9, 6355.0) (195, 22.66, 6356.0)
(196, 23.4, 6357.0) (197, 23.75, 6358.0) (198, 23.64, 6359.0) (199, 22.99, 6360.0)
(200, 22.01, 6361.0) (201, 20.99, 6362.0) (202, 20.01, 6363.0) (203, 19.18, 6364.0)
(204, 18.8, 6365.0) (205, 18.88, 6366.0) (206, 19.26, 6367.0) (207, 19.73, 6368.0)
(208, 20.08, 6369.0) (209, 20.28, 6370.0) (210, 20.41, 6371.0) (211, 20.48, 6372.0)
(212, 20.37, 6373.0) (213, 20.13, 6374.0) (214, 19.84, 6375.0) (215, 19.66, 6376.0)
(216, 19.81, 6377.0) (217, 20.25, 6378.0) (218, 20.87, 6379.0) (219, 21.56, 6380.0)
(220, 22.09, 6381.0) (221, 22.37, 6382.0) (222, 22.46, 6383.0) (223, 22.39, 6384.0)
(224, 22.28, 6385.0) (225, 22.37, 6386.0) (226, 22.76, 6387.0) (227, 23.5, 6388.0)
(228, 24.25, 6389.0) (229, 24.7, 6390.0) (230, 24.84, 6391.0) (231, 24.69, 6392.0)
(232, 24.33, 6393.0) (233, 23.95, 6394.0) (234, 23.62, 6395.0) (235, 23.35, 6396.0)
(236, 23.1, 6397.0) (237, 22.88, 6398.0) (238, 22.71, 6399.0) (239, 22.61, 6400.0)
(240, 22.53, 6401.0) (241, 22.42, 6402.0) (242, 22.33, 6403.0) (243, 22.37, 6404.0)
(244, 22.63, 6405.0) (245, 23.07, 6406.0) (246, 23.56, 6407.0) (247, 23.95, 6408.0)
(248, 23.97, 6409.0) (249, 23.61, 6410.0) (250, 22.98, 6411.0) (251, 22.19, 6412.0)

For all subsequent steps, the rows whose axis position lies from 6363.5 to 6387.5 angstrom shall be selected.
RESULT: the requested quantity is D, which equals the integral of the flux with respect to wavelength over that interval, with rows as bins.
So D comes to 496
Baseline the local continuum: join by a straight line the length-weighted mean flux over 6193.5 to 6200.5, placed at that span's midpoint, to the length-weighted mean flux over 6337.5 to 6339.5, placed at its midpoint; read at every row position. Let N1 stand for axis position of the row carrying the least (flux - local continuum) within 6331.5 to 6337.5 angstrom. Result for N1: 6337.0 angstrom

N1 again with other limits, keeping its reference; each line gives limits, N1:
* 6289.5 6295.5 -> 6290.0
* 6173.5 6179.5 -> 6179.0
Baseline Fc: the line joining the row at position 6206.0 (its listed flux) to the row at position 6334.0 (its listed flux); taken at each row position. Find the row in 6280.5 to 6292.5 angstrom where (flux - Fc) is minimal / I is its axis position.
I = 6290.0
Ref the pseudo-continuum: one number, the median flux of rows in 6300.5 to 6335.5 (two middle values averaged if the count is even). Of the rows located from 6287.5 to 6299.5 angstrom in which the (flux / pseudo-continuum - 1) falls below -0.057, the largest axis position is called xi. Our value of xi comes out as 6291.0 angstrom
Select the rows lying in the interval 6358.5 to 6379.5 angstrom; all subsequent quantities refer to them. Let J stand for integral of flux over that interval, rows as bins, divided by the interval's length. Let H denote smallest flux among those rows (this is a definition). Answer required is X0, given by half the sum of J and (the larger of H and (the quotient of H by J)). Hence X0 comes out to 19.6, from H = 18.8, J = 20.4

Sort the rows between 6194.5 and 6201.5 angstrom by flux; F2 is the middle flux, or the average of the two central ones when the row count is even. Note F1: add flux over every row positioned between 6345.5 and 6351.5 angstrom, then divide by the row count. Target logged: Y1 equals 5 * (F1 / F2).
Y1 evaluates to 4.90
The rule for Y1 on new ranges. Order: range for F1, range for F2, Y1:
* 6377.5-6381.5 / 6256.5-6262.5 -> 4.48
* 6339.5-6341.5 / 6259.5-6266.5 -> 4.58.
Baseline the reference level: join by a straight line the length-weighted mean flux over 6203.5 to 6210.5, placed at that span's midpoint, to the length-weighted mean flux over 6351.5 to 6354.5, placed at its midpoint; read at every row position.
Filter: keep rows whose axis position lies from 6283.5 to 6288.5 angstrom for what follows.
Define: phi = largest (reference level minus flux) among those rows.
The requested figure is -0.9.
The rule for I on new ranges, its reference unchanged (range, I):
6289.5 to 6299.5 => 6290.0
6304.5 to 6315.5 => 6310.0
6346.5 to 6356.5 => 6353.0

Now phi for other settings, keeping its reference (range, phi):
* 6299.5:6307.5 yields -2.4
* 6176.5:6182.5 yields -2.3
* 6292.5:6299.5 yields -1.5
